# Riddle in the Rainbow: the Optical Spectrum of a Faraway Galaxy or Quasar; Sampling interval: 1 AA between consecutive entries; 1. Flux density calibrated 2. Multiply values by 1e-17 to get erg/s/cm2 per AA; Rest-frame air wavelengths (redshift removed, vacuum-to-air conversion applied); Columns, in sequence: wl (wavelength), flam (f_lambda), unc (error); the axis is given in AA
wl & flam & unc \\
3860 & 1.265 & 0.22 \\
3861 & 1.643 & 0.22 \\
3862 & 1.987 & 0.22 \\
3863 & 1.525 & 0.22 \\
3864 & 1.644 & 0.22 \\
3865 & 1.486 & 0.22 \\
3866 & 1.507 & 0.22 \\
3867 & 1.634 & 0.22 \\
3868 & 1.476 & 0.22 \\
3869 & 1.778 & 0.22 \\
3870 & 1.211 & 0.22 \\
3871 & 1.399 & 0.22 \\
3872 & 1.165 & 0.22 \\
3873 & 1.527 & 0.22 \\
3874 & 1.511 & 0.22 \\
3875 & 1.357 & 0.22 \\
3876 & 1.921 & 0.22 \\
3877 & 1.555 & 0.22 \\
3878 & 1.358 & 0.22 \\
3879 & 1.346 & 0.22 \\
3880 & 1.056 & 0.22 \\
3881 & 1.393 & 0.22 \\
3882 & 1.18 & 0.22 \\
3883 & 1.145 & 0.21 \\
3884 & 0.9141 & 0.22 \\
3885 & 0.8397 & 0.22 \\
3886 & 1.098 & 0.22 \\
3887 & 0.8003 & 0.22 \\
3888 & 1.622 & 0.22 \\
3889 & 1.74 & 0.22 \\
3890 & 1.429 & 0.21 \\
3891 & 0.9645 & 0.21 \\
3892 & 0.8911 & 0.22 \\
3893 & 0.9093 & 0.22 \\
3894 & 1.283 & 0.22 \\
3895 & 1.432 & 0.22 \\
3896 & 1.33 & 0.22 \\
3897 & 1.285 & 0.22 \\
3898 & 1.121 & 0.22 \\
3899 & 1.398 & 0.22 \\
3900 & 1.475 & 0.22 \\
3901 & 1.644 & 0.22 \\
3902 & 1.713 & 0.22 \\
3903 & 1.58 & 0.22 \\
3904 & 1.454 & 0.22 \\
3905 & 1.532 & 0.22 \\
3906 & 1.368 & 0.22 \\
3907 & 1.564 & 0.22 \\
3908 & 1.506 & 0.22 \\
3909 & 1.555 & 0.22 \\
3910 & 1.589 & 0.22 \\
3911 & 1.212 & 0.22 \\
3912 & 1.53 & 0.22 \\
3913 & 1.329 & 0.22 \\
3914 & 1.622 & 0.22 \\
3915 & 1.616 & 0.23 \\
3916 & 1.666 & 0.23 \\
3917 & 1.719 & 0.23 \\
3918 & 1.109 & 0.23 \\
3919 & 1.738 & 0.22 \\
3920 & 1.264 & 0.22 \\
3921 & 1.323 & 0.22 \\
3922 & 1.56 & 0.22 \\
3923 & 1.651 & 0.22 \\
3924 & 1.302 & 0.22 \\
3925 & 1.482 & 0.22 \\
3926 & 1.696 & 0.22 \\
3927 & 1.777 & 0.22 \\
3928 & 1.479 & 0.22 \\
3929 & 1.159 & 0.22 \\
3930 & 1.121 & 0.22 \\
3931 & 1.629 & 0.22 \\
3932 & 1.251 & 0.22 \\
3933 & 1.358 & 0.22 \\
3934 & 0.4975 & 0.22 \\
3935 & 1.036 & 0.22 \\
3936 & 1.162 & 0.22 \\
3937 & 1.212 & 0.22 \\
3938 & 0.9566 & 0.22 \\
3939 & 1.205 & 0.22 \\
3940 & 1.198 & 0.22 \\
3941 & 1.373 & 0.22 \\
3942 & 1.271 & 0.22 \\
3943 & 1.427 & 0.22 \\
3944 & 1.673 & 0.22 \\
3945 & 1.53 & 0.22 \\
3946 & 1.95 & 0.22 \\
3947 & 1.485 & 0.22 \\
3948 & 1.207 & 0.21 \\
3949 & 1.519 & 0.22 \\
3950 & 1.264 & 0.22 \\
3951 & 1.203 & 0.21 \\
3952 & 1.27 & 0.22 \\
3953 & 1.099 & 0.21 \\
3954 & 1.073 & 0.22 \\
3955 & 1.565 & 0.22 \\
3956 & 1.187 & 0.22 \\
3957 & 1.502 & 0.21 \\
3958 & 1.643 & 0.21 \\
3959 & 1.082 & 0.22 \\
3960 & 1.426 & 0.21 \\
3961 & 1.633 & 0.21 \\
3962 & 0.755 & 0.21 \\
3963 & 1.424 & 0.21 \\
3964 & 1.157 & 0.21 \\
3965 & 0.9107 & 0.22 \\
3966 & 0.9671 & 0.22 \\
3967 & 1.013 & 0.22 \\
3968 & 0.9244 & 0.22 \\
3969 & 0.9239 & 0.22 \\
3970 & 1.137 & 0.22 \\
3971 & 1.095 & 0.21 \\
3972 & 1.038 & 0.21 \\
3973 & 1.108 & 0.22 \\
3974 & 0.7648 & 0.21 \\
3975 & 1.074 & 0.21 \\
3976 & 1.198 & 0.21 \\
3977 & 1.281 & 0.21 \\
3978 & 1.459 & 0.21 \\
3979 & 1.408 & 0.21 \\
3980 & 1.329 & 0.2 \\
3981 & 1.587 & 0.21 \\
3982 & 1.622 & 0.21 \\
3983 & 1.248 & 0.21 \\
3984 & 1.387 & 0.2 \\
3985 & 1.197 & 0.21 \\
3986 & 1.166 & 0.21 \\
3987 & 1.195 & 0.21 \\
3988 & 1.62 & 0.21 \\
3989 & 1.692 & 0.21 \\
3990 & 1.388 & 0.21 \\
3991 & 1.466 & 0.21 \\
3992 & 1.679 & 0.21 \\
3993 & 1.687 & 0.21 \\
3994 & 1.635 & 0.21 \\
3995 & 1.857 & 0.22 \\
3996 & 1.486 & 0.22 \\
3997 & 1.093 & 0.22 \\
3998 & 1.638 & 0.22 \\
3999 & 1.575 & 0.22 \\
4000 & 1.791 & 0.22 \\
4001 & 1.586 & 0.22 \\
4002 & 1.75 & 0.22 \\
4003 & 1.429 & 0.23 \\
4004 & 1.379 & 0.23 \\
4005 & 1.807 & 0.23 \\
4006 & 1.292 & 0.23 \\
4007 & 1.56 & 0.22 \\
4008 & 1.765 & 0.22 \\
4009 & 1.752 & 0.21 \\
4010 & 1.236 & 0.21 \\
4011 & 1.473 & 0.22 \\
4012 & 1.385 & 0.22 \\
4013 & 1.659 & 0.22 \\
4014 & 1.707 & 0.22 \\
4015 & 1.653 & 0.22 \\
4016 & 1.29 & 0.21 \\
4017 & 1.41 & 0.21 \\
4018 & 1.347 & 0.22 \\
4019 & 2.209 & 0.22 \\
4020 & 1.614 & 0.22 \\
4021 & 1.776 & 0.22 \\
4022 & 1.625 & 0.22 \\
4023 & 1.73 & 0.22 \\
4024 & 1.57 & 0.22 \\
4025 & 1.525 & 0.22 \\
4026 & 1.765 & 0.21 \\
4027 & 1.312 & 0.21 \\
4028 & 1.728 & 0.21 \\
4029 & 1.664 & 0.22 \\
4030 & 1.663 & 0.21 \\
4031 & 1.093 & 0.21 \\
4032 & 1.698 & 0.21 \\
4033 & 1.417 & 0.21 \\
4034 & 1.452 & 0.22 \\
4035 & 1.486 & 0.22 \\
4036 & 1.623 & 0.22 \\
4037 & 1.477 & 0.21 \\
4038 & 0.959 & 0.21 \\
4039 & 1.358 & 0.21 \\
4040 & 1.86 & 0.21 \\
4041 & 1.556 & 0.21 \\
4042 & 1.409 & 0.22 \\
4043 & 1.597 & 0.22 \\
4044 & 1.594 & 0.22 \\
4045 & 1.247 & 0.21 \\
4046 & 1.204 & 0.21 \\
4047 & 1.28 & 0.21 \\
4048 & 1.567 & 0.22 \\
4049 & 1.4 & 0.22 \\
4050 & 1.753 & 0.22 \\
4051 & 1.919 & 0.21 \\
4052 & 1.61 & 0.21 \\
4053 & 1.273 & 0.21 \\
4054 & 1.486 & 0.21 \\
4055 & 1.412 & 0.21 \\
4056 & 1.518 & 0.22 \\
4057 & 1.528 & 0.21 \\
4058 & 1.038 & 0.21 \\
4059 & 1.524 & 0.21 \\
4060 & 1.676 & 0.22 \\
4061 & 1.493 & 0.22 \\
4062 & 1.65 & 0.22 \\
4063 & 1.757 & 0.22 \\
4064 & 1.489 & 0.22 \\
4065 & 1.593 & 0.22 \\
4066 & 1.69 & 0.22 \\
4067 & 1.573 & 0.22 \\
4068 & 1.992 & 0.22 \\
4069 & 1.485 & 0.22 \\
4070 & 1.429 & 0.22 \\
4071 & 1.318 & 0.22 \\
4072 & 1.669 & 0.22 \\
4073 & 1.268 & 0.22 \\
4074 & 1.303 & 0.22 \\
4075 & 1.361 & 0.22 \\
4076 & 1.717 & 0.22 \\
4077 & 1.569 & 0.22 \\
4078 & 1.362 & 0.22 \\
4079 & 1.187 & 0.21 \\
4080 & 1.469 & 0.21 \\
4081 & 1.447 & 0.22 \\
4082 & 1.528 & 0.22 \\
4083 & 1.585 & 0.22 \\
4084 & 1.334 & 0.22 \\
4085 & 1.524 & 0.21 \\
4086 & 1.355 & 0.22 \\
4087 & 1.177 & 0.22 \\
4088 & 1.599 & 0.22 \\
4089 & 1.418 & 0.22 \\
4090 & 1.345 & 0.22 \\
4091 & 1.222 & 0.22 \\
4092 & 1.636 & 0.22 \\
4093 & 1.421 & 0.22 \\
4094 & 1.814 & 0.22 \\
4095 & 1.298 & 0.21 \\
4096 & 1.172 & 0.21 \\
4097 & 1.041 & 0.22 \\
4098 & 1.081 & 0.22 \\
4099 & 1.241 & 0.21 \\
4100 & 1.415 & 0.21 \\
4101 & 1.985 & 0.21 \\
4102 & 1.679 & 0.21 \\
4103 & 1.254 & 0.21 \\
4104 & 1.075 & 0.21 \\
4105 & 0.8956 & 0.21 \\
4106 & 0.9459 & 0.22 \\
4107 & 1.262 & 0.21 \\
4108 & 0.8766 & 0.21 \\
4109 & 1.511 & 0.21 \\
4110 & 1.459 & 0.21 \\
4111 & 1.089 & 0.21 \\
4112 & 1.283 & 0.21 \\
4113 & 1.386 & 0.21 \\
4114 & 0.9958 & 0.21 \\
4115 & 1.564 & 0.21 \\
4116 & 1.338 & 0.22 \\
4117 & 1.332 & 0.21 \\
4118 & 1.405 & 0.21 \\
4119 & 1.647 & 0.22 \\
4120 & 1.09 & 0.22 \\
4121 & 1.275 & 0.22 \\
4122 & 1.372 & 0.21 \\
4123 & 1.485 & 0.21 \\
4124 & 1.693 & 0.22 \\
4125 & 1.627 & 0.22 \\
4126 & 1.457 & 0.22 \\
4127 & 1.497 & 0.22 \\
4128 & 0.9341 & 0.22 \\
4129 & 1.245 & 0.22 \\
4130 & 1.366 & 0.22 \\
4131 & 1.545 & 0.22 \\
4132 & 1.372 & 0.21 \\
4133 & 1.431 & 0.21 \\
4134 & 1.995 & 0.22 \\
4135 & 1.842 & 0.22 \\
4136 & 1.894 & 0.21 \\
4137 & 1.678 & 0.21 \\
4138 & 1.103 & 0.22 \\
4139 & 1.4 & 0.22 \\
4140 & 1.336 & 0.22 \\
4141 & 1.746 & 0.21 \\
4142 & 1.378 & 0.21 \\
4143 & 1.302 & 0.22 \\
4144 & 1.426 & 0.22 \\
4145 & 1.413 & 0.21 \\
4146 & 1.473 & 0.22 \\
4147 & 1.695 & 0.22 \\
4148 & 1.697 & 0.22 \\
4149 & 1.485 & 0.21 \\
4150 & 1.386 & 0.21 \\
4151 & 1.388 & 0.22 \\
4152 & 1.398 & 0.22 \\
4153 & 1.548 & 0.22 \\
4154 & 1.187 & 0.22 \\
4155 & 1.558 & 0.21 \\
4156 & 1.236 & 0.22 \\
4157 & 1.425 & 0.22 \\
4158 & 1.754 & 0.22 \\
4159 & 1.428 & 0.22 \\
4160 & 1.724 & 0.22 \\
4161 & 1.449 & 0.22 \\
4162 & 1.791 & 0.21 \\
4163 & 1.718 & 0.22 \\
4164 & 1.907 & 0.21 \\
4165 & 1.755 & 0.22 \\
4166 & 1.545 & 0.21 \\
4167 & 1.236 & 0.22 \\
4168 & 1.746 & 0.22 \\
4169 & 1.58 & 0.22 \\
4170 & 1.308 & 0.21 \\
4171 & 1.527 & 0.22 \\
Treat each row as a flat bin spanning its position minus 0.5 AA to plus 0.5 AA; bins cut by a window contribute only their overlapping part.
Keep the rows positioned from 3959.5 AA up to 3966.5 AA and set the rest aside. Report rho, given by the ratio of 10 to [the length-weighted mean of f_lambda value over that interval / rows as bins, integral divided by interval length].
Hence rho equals 8.5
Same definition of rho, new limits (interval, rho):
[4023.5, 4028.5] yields 6.3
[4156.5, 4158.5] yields 6.3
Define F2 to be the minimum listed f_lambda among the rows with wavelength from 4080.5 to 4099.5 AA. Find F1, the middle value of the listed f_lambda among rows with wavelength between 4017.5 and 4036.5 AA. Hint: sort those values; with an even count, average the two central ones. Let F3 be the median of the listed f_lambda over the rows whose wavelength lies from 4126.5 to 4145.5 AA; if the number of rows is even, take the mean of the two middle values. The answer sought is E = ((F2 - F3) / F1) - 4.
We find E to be -4.23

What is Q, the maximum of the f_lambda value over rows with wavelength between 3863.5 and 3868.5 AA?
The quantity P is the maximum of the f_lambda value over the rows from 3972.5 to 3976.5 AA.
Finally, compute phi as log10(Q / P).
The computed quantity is 0.14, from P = 1.198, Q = 1.644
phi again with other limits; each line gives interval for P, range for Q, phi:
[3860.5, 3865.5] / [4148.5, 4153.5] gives -0.11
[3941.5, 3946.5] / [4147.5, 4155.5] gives -0.06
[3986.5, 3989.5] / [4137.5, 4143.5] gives 0.01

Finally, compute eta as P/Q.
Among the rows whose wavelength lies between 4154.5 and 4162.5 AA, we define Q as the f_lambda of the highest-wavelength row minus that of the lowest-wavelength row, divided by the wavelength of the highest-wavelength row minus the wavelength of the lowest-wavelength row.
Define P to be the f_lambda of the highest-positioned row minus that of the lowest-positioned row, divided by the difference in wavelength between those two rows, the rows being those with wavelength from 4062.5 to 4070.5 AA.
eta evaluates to -1.4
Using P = -0.05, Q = 0.033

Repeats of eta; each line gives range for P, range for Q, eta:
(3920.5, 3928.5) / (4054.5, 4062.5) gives 0.7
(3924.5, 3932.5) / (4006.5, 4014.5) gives -1.6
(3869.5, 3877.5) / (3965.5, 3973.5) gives 2.4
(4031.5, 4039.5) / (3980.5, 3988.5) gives -10.3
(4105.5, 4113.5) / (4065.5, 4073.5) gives -1.0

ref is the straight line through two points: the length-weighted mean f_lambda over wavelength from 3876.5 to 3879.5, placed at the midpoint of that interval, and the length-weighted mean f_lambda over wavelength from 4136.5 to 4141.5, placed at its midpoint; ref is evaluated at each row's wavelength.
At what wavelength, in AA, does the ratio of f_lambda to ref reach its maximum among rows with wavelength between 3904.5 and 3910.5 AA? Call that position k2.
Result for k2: 3910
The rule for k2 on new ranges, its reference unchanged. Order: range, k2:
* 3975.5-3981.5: 3981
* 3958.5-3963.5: 3961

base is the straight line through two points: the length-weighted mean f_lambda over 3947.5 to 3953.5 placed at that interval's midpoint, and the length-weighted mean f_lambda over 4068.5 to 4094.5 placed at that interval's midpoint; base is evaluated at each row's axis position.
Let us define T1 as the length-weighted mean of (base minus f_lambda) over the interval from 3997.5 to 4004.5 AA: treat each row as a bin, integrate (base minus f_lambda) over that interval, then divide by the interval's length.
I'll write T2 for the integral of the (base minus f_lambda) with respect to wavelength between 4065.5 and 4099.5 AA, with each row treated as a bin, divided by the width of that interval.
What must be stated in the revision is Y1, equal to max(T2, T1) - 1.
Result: -0.98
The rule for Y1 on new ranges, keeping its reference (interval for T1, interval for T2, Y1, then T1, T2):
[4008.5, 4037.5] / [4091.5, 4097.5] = -0.93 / -0.2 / 0.07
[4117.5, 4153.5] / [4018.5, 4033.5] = -0.95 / 0.0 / -0.26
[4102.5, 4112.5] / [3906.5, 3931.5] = -0.68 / 0.3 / -0.27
